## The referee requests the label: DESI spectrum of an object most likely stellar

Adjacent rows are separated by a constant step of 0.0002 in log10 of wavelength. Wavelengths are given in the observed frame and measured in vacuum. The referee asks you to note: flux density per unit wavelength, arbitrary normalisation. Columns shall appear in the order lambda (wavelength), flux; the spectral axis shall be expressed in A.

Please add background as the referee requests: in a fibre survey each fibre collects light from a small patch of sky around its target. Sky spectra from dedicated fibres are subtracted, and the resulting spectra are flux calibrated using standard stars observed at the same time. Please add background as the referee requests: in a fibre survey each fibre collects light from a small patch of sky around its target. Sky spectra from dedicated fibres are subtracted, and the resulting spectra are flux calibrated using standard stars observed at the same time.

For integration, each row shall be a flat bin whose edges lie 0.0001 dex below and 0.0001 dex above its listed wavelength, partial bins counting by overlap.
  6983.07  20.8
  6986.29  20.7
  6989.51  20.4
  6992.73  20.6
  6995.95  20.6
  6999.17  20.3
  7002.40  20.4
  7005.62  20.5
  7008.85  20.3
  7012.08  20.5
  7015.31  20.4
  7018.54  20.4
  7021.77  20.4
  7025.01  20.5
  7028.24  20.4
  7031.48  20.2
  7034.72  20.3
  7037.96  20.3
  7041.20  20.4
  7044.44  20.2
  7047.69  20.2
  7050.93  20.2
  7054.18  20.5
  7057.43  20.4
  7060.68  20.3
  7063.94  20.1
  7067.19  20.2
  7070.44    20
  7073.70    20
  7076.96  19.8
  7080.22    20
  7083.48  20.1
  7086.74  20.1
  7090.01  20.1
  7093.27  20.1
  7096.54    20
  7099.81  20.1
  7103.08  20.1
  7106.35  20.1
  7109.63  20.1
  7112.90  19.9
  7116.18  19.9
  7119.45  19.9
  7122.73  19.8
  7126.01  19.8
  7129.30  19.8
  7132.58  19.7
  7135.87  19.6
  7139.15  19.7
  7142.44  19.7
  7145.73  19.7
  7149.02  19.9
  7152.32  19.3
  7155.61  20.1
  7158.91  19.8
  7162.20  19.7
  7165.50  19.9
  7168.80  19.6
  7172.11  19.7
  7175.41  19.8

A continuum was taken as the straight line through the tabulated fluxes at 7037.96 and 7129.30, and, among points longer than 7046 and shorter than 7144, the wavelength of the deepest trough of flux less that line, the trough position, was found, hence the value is 7076.96 A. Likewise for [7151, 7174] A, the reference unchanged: 7152.32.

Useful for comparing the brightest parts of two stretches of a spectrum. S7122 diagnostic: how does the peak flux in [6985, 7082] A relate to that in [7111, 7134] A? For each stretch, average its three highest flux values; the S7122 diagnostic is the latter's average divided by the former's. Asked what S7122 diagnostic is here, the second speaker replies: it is 0.964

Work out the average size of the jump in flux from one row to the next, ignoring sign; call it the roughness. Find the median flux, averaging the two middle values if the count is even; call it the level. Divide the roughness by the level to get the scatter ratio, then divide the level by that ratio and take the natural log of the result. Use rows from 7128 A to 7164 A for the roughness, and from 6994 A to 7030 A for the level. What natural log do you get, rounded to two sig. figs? 7.5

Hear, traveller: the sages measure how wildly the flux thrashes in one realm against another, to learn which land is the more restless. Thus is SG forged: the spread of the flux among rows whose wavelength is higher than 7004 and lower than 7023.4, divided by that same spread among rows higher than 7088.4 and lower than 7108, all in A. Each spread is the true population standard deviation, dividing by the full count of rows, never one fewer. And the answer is 1.8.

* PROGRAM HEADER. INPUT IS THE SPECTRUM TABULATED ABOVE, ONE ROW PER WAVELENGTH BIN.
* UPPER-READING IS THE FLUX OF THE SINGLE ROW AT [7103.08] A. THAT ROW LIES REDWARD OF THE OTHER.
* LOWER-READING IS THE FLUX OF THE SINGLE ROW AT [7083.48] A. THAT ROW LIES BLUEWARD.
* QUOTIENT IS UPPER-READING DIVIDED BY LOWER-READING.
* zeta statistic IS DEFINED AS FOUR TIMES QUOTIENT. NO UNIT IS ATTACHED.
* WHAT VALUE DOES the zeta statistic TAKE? 4.000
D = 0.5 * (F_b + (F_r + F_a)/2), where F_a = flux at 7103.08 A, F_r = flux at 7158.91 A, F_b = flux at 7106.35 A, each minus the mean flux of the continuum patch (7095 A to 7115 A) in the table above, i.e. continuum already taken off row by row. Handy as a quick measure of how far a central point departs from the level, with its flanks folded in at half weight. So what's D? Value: -0.02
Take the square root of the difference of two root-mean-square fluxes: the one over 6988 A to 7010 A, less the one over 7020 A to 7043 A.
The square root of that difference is 0.29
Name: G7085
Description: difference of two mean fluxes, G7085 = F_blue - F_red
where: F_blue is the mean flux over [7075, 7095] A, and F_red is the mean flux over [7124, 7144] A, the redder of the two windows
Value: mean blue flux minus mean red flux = 0.3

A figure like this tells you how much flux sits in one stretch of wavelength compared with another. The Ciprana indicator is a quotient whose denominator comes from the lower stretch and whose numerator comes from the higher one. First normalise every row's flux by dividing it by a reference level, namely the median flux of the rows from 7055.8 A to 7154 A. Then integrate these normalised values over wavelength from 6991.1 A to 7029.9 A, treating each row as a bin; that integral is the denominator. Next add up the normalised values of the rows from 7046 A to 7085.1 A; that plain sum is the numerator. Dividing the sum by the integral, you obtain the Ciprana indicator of 0.305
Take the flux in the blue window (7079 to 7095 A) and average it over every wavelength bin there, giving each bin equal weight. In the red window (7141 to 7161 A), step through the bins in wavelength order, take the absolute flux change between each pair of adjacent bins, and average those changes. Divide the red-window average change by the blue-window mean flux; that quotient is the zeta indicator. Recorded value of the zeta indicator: 0.019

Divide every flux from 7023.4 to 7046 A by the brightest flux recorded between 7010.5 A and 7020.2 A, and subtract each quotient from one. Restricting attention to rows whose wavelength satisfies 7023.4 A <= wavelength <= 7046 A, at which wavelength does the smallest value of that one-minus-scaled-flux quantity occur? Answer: 7025.01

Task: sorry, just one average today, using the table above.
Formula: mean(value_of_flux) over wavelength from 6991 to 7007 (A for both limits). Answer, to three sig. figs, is 20.5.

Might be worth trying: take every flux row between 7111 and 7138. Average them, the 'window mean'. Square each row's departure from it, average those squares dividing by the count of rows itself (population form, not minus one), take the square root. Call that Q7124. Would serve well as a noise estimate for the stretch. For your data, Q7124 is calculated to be 0.10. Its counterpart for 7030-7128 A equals 0.18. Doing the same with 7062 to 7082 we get 0.12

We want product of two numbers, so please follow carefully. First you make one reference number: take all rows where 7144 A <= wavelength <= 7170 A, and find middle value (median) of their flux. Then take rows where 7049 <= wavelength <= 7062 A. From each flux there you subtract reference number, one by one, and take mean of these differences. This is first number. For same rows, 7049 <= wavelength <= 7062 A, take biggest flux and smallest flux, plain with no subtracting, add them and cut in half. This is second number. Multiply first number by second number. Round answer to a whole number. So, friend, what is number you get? 12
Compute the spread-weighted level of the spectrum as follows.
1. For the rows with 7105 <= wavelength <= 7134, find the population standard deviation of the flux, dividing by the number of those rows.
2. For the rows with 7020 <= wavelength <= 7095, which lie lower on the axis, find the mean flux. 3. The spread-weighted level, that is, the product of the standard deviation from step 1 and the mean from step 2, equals 2.6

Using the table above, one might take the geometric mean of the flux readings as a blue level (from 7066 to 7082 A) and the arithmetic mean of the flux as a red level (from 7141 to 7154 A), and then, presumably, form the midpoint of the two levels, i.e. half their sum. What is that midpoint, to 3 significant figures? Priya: 19.8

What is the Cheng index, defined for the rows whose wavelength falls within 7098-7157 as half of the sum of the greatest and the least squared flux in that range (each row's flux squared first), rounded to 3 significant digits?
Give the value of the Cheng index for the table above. 388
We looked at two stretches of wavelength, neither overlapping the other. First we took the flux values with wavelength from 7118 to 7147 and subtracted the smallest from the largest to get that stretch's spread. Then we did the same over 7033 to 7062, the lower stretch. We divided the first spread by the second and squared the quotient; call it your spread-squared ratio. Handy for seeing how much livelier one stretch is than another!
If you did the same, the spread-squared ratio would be 1.0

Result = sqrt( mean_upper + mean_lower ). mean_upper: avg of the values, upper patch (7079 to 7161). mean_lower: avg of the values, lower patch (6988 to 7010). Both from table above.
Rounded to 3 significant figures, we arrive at 6.35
